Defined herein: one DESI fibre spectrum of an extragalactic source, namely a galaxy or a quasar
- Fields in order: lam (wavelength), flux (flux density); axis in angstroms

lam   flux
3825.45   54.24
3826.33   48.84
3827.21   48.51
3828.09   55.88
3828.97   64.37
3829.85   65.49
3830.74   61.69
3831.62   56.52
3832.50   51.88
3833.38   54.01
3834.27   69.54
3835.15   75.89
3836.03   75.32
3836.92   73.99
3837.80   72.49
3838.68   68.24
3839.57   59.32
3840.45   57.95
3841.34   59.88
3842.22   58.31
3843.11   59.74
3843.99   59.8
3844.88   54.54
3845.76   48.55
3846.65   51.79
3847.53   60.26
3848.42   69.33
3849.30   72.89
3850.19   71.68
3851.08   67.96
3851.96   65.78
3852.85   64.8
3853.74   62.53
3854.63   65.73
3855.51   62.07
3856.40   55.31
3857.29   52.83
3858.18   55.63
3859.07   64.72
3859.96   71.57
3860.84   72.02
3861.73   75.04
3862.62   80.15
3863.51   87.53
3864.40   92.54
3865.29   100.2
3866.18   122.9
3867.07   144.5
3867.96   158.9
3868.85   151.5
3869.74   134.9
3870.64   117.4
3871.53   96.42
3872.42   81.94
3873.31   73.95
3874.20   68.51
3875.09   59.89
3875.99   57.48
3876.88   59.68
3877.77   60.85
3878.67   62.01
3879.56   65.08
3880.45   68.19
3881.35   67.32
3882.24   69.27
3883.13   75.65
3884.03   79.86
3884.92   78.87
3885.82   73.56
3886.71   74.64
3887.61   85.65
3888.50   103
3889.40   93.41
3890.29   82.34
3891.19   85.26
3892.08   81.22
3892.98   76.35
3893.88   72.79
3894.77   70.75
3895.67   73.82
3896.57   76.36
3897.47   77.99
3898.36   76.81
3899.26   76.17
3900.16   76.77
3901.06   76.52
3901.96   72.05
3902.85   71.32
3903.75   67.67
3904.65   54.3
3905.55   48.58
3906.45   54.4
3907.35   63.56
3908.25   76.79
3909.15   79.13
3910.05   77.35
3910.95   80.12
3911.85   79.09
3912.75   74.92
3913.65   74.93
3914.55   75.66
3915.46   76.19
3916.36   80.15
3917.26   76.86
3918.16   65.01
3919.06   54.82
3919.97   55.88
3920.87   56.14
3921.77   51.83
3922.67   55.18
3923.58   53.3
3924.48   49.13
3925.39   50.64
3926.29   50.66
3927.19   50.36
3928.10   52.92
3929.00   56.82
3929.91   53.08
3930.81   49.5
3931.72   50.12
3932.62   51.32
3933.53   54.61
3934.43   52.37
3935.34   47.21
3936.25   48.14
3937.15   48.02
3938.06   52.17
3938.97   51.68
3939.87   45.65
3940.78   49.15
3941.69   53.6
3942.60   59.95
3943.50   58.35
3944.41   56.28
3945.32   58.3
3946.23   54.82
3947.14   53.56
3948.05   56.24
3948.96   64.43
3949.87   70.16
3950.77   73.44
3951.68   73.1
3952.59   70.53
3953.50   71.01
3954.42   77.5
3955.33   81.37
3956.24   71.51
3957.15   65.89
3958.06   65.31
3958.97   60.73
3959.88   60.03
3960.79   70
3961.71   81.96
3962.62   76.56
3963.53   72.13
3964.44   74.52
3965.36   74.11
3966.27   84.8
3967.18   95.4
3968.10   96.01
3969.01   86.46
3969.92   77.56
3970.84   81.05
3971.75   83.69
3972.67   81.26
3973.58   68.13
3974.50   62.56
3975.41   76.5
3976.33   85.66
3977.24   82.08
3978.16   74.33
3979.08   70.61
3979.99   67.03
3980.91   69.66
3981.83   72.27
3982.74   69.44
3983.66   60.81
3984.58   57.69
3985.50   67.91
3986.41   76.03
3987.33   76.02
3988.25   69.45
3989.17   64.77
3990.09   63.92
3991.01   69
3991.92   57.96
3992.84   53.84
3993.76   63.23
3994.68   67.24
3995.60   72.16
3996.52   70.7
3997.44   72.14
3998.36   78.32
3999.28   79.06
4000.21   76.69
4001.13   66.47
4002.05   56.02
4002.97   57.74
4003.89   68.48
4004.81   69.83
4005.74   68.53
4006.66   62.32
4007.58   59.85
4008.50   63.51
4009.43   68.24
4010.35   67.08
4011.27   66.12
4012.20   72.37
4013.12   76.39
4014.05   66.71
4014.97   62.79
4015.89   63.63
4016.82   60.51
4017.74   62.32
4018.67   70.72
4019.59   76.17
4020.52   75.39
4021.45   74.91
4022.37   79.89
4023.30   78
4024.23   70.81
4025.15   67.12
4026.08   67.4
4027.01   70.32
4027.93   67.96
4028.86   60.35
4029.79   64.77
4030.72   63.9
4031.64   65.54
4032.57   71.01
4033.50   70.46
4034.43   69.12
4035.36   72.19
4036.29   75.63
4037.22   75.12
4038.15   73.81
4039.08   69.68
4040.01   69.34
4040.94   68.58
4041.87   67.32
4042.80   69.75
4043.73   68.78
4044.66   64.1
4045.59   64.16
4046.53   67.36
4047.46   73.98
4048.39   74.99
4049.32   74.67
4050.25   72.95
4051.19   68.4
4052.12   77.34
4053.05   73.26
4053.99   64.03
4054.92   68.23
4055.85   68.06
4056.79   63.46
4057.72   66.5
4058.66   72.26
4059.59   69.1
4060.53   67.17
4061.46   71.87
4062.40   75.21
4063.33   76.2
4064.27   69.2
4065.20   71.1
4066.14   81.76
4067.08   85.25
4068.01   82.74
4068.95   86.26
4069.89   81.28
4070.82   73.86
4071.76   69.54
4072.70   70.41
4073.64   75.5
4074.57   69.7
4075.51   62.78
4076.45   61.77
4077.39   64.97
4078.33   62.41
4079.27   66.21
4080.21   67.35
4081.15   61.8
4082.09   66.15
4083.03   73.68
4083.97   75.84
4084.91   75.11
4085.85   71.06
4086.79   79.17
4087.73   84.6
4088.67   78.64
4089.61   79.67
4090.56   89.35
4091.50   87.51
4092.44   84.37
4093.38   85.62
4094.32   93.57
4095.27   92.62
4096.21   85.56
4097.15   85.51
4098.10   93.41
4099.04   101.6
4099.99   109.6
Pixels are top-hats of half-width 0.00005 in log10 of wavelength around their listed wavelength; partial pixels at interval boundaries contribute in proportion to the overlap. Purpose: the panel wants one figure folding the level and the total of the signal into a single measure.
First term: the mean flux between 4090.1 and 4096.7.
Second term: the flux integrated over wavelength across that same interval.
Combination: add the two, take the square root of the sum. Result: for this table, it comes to 25.9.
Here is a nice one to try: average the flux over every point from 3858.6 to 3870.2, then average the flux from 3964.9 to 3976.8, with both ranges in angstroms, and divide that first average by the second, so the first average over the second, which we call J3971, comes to 1.3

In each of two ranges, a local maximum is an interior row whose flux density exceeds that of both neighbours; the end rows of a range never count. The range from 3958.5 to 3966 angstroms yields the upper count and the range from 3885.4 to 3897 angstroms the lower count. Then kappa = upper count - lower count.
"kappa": 0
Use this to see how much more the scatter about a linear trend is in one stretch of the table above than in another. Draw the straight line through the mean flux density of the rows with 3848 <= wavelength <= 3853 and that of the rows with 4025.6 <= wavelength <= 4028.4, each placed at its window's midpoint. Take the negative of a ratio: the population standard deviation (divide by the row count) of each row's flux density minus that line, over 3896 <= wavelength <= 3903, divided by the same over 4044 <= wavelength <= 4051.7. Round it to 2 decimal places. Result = -0.52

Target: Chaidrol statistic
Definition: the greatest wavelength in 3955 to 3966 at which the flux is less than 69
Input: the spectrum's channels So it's 3959.88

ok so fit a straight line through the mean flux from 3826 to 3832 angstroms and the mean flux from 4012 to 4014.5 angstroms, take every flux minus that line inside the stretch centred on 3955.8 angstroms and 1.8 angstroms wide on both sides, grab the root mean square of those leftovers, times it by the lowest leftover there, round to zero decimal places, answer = -14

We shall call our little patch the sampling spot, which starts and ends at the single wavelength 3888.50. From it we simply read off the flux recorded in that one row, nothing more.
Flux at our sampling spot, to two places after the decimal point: 103.00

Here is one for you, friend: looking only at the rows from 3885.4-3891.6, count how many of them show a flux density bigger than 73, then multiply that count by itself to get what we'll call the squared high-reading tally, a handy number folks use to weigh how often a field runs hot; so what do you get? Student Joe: 49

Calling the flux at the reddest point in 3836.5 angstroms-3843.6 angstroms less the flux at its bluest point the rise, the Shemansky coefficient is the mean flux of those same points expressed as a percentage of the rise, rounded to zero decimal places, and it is -447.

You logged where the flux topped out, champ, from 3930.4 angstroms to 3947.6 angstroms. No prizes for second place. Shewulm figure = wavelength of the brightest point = 3942.60 angstroms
